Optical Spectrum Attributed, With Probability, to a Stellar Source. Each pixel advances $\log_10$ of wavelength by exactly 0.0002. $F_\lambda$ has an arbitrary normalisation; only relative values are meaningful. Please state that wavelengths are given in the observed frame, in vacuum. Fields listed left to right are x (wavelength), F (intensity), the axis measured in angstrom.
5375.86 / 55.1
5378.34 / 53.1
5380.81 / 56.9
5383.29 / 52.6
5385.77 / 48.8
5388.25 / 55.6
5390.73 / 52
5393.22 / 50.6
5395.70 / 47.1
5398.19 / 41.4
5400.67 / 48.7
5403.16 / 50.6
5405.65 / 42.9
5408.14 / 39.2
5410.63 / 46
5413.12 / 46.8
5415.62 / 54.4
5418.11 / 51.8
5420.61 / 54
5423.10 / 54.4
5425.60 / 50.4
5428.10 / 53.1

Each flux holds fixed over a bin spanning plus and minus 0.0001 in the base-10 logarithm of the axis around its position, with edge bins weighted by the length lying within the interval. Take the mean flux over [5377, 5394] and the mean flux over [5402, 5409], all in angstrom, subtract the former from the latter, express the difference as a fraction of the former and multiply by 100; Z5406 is -16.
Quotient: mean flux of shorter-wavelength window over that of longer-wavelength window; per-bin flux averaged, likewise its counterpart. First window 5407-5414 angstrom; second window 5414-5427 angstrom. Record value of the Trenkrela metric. 0.83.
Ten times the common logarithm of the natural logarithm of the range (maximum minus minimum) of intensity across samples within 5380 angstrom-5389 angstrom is 3.2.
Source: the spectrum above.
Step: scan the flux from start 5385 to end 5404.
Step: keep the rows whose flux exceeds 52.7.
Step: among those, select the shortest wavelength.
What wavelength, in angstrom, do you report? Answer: 5388.25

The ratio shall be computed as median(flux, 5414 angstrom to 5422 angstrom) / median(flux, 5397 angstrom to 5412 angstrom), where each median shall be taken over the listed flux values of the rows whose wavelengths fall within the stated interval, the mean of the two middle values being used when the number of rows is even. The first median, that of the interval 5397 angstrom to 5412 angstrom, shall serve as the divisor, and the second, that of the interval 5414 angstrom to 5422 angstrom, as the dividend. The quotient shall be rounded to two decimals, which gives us 1.21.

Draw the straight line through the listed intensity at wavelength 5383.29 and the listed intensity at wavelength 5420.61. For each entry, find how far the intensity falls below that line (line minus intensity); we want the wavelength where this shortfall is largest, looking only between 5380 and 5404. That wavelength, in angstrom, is 5398.19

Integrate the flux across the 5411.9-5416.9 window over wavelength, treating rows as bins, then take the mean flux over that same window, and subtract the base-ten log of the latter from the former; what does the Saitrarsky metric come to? 251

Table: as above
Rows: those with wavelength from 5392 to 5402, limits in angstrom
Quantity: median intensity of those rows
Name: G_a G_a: 47.9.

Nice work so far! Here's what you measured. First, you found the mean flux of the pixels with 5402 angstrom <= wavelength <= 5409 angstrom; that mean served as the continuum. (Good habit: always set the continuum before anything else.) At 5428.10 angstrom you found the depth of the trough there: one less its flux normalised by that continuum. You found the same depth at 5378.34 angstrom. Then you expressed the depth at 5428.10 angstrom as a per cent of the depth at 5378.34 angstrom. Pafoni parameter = 100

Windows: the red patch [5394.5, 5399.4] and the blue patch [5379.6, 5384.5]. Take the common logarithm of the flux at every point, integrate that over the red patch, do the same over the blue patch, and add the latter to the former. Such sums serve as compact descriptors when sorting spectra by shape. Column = 17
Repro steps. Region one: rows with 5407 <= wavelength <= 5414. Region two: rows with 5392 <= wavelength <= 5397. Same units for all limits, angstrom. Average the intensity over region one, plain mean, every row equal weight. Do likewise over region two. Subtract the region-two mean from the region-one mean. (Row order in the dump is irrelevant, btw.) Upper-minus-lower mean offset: -5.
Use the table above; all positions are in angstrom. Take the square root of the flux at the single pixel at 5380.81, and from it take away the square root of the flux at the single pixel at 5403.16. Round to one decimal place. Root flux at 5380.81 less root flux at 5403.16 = 0.4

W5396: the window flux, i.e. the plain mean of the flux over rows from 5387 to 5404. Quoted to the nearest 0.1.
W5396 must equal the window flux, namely 49.4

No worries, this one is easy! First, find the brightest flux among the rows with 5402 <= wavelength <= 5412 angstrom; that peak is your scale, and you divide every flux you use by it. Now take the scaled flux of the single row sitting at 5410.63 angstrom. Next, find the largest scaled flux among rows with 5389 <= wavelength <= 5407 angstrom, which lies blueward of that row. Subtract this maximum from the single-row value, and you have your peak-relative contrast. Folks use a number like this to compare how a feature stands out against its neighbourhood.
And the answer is -0.12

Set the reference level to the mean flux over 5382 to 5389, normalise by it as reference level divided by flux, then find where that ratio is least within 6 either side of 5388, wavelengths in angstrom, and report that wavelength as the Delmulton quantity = 5388.25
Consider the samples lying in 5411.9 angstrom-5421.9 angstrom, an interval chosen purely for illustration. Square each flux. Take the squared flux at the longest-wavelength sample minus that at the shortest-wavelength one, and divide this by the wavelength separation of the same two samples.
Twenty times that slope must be 1938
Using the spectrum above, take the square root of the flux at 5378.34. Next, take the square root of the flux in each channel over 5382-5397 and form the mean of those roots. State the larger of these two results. 7.29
